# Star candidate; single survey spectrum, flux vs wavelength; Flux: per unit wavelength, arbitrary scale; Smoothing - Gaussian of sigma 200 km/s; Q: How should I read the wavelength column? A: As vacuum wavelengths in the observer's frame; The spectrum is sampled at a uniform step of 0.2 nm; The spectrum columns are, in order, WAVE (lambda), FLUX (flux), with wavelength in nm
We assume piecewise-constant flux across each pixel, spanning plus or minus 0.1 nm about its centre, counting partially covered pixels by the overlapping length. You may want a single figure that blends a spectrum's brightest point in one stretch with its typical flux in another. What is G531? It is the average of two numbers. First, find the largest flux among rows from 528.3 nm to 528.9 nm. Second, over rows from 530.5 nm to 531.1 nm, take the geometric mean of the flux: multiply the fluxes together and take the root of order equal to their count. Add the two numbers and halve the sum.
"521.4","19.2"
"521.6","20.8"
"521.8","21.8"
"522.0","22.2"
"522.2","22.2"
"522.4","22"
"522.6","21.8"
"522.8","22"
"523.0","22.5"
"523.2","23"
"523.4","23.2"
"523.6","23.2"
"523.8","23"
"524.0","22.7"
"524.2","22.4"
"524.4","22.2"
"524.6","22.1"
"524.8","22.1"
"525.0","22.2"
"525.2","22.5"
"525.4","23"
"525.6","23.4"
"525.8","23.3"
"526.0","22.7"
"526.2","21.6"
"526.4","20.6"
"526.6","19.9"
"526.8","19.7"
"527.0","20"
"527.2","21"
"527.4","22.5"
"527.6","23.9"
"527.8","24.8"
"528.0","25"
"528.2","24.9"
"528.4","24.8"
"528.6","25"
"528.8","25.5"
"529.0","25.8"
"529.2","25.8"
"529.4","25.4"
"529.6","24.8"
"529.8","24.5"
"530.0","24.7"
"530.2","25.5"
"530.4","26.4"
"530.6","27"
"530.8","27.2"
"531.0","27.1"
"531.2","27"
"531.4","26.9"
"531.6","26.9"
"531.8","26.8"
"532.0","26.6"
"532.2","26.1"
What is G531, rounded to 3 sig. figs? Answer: 26.3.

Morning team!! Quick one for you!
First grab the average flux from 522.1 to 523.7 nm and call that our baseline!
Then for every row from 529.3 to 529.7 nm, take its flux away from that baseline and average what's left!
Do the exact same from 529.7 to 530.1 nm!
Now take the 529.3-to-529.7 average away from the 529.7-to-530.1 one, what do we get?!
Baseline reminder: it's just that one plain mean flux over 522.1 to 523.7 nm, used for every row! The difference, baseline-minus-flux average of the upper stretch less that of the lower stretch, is 0.5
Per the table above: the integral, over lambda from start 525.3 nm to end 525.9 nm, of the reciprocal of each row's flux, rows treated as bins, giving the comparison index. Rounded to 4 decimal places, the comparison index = 0.0258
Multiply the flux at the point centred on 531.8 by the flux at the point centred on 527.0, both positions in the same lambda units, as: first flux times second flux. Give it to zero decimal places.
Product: 536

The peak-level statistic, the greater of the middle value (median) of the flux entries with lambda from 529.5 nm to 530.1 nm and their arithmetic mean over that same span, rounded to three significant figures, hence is 24.7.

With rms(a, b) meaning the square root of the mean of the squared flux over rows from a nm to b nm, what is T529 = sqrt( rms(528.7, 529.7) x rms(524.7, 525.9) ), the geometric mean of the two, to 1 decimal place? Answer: 24.1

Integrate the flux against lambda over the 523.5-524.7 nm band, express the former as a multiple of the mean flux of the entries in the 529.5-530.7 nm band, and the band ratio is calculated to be 1.06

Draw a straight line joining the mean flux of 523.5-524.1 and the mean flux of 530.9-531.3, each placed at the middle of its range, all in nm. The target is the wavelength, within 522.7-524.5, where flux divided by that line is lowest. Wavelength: 524.4 nm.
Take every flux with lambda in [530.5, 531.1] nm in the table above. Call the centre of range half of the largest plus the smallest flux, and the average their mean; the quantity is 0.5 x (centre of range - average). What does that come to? 0.00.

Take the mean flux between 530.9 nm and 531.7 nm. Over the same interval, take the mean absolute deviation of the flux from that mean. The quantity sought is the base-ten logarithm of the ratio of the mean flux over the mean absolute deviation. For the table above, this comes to 2.6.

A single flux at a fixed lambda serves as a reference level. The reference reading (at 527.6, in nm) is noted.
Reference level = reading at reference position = 23.9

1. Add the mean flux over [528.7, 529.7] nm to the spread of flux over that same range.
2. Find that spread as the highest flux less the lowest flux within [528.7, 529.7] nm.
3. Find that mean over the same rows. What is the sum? 26.5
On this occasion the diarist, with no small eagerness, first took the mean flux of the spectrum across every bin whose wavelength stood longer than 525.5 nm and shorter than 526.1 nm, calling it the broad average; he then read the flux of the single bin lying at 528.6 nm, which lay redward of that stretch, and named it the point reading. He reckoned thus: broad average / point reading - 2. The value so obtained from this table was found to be -1.07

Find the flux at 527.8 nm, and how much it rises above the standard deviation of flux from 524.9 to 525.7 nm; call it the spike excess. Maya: 24.3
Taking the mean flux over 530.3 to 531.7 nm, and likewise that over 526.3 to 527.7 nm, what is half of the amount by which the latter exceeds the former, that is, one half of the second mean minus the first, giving -2.92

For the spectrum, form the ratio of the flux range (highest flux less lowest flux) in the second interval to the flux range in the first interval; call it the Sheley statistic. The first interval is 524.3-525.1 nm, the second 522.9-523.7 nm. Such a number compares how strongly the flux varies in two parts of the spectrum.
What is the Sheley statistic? 7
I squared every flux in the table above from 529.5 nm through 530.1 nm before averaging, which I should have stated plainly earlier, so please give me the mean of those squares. 608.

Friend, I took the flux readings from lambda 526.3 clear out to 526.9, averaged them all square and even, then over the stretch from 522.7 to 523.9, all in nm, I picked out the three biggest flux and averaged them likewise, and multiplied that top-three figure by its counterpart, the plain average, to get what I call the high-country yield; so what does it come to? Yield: 464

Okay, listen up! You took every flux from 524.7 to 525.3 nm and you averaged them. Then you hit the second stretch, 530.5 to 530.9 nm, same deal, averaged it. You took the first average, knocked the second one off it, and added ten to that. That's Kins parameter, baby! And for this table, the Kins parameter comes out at 5.2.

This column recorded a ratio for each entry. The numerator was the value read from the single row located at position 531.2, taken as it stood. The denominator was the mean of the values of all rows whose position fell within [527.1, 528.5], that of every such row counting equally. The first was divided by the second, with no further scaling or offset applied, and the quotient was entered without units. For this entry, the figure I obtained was 1.13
